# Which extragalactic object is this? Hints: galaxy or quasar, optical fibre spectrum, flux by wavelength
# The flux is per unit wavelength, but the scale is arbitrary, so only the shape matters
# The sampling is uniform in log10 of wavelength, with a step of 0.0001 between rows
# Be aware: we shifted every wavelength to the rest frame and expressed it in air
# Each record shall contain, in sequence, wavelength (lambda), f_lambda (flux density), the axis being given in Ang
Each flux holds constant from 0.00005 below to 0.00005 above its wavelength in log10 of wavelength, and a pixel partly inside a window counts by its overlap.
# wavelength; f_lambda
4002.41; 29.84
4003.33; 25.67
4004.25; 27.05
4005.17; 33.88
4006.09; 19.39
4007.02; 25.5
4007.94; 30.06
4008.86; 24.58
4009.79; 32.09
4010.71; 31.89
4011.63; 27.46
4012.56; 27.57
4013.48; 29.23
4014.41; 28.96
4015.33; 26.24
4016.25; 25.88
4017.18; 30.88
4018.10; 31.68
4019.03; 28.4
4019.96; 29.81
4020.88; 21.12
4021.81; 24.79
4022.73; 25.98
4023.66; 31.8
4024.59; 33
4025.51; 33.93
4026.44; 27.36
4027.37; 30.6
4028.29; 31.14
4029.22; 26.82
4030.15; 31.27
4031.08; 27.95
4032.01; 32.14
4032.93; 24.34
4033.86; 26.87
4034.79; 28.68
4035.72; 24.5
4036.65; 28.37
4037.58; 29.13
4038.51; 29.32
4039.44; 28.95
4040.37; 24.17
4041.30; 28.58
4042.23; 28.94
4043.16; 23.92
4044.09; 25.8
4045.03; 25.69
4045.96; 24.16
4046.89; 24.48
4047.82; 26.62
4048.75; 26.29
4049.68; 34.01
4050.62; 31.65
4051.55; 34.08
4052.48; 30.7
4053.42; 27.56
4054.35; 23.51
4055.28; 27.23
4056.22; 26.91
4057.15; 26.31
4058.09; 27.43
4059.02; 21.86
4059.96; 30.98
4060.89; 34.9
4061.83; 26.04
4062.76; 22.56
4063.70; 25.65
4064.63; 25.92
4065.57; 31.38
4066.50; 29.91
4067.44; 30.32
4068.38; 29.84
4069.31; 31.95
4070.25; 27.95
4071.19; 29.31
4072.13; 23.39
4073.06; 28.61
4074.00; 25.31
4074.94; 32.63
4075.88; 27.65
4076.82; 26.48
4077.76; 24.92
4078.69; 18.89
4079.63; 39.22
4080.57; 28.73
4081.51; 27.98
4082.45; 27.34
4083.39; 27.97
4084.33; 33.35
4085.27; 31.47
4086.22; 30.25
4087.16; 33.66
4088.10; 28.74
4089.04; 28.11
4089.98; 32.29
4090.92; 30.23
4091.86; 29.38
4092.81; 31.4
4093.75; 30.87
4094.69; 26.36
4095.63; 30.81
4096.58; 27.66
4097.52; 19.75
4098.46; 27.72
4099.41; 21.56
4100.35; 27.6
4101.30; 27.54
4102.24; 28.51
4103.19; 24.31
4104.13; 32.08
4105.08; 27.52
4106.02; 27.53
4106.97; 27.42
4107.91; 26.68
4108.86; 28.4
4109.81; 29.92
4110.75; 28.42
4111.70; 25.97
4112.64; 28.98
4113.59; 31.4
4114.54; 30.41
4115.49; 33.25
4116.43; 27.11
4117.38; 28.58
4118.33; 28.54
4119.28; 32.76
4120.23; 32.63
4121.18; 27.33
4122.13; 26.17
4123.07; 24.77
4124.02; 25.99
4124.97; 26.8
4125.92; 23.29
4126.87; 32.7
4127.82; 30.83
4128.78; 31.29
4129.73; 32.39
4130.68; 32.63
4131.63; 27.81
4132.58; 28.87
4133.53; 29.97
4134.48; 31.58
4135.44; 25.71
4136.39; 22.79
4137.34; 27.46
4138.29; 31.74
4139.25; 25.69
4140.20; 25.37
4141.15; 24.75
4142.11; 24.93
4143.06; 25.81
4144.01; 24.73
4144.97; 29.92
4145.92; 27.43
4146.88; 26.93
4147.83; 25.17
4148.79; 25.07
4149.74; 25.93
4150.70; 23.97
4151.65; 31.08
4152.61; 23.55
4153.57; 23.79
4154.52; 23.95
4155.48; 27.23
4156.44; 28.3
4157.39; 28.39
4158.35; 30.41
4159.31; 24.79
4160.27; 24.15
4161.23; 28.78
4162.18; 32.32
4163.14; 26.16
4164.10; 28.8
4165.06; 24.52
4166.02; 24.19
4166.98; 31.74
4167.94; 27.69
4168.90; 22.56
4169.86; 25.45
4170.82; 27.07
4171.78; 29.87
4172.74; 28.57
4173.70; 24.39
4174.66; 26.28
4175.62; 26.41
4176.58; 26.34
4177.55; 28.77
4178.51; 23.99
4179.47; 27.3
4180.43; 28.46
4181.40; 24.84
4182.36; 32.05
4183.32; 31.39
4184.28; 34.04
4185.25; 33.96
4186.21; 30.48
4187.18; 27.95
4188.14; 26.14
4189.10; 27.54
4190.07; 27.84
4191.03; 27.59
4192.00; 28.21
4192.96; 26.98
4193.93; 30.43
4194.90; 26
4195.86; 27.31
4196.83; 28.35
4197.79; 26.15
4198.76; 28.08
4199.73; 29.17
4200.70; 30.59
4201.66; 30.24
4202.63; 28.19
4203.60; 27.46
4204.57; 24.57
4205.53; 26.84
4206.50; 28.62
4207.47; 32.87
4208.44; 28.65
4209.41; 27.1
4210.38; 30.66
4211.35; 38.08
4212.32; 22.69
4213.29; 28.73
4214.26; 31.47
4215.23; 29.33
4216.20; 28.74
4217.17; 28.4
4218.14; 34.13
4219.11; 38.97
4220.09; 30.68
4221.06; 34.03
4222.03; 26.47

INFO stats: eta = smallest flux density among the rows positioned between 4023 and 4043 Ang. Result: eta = 24.17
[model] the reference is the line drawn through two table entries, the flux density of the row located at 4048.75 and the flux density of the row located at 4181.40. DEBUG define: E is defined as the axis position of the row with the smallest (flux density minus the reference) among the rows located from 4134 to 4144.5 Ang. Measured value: 4136.39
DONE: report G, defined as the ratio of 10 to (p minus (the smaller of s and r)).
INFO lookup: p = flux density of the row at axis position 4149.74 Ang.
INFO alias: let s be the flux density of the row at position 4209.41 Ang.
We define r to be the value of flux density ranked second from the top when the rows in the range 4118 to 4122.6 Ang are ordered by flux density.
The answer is -9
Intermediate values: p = 25.93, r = 32.63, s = 27.1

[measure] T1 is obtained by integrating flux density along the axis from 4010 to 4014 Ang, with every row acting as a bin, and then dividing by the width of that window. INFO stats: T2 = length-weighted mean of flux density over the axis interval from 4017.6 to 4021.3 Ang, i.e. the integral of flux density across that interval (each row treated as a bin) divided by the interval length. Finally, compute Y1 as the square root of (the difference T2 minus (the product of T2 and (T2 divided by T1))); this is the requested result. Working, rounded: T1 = 29.2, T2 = 27.9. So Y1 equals 1.13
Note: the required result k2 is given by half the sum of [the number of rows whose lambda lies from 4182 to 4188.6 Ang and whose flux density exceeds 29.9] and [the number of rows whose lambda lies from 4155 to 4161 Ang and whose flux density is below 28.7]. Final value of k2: 5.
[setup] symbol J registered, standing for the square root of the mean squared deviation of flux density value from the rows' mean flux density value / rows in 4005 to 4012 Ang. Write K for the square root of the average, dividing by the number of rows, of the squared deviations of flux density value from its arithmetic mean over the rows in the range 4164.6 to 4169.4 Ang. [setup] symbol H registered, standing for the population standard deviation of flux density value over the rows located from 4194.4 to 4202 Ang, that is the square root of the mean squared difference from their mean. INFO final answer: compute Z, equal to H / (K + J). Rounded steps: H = 1.61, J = 4.5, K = 3.3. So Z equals 0.21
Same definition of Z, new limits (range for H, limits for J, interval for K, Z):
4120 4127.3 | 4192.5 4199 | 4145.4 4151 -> 1.25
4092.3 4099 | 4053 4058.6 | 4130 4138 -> 0.86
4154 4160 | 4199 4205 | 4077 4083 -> 0.27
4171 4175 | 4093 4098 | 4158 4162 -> 0.31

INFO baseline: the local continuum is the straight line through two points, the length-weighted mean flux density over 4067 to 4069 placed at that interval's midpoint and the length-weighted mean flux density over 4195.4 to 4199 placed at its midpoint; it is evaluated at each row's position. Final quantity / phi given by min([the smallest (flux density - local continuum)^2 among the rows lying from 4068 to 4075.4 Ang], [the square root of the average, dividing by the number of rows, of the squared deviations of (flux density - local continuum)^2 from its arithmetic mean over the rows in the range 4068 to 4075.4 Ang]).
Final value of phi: 0.18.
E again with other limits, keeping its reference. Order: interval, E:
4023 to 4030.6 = 4029.22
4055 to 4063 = 4059.02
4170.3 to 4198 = 4178.51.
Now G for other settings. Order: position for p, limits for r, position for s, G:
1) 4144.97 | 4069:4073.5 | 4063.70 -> 2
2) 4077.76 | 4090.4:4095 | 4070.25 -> -3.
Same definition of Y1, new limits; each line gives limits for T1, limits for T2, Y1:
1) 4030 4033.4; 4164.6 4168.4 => 1.27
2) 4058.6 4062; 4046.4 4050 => 1.01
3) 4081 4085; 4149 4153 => 1.67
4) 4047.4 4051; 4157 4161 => 1.55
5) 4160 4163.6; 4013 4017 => 0.53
